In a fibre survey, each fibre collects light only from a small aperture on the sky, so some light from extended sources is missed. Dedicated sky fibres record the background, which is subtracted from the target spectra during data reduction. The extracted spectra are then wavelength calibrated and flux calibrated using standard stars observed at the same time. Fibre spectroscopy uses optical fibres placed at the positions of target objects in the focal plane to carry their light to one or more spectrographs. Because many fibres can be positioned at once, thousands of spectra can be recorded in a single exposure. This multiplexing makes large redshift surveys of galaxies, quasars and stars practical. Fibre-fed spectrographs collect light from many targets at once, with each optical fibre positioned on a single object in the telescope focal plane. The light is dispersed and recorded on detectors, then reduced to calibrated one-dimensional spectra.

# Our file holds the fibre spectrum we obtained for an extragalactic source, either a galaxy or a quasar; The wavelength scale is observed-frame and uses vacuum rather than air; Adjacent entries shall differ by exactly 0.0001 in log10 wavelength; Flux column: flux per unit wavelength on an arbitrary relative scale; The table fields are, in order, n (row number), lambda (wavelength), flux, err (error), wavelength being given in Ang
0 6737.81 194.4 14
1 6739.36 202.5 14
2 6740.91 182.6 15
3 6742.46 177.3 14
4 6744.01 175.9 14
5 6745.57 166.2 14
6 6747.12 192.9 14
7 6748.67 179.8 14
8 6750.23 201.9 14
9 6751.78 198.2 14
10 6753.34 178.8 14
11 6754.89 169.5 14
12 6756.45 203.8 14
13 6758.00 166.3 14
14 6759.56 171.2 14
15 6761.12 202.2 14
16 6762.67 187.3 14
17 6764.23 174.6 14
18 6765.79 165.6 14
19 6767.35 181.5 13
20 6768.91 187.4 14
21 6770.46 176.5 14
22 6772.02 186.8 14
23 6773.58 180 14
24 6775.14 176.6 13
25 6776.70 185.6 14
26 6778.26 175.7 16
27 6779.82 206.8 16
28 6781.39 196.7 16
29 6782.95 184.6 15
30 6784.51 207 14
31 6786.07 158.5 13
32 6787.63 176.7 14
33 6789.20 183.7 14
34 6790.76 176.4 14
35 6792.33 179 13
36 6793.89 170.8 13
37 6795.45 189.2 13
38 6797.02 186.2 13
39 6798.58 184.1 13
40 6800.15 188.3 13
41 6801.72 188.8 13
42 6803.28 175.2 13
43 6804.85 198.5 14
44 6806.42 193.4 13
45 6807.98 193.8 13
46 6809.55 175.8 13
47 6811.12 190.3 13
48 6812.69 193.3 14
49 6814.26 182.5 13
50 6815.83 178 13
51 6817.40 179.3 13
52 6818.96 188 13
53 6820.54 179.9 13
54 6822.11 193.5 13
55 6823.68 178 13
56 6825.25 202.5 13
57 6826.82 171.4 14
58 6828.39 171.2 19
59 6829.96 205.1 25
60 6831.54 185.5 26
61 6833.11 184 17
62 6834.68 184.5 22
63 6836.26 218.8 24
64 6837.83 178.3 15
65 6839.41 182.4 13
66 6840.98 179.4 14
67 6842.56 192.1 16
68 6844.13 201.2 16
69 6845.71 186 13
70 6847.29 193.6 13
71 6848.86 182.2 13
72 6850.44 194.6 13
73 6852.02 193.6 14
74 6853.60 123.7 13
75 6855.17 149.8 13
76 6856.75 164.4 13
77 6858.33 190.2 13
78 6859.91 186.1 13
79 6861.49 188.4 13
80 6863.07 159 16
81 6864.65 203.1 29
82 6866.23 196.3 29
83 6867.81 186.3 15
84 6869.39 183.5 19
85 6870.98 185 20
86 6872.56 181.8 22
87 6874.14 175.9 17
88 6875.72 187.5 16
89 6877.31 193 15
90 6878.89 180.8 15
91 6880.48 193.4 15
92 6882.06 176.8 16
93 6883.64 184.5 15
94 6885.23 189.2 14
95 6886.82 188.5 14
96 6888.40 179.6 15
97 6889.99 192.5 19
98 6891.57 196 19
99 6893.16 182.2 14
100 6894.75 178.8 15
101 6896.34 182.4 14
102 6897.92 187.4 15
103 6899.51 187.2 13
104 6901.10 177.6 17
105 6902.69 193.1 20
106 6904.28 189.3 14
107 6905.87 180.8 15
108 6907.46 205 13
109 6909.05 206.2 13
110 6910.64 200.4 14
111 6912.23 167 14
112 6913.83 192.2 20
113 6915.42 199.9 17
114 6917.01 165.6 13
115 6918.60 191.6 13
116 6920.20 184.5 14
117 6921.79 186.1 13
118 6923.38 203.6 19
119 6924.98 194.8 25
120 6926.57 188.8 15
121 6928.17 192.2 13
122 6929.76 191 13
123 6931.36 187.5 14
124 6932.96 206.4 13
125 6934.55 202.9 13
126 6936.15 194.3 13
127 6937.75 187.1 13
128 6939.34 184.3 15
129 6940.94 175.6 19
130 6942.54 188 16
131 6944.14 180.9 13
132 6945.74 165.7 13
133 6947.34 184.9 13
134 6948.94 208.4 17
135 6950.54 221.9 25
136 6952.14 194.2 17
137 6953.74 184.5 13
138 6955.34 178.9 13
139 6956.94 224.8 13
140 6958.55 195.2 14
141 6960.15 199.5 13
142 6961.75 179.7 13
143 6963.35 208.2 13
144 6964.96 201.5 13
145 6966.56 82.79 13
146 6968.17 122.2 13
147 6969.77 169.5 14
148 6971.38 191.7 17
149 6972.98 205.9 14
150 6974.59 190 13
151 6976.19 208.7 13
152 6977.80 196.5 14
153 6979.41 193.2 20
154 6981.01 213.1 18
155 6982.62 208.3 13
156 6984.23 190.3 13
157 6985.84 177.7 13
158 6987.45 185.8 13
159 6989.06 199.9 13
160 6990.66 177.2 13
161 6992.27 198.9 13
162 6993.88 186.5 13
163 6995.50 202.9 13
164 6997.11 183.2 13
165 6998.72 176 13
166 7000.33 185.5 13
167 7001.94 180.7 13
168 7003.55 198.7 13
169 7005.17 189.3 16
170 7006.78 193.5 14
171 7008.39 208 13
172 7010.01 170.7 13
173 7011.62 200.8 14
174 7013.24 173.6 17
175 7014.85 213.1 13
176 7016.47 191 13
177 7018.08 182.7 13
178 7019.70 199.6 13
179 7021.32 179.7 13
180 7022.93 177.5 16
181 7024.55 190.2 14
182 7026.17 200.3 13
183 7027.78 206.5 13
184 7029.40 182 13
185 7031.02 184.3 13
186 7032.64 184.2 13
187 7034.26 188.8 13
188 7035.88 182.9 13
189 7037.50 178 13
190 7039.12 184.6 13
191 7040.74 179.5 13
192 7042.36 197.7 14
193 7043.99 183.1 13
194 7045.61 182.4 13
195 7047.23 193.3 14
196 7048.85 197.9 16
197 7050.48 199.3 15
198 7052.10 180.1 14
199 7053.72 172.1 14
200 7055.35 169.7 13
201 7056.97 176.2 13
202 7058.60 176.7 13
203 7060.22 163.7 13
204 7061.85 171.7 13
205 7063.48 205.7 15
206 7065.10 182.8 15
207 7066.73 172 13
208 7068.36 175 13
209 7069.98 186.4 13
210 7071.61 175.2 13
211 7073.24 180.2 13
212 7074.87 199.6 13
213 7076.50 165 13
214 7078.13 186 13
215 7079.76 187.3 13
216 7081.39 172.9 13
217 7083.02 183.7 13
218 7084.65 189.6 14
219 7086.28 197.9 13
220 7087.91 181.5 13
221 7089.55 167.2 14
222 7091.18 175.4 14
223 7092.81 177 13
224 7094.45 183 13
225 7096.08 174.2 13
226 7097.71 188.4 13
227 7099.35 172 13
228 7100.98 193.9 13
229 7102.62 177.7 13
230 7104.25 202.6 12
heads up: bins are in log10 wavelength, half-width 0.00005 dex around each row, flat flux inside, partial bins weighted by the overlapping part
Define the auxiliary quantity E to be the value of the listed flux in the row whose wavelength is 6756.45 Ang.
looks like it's 203.8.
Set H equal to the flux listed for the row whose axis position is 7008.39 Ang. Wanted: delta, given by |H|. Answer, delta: 208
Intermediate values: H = 208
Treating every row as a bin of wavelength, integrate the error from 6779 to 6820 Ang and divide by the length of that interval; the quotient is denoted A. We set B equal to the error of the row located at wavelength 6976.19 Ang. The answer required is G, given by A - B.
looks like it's 0.5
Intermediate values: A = 13.5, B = 13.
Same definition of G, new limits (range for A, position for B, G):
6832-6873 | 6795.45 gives 3.6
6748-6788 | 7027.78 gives 1.2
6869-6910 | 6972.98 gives 1.9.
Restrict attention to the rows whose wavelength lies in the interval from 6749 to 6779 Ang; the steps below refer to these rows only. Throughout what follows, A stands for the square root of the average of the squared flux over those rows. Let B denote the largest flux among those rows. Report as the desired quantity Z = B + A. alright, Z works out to 387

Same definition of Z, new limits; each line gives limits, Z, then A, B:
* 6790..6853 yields 406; 187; 218.8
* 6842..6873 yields 386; 183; 203.1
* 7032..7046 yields 382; 185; 197.7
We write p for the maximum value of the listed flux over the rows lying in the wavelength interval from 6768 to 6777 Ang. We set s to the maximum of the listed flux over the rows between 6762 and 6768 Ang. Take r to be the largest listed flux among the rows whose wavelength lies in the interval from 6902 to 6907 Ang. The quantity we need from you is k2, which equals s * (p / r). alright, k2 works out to 182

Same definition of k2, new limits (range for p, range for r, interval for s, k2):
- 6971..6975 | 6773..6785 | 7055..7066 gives 205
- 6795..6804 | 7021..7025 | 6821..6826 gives 201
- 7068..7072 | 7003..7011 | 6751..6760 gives 183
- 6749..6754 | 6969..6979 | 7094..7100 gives 182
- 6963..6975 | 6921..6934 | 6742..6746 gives 179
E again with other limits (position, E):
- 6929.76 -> 191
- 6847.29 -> 193.6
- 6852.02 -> 193.6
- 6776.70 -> 185.6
